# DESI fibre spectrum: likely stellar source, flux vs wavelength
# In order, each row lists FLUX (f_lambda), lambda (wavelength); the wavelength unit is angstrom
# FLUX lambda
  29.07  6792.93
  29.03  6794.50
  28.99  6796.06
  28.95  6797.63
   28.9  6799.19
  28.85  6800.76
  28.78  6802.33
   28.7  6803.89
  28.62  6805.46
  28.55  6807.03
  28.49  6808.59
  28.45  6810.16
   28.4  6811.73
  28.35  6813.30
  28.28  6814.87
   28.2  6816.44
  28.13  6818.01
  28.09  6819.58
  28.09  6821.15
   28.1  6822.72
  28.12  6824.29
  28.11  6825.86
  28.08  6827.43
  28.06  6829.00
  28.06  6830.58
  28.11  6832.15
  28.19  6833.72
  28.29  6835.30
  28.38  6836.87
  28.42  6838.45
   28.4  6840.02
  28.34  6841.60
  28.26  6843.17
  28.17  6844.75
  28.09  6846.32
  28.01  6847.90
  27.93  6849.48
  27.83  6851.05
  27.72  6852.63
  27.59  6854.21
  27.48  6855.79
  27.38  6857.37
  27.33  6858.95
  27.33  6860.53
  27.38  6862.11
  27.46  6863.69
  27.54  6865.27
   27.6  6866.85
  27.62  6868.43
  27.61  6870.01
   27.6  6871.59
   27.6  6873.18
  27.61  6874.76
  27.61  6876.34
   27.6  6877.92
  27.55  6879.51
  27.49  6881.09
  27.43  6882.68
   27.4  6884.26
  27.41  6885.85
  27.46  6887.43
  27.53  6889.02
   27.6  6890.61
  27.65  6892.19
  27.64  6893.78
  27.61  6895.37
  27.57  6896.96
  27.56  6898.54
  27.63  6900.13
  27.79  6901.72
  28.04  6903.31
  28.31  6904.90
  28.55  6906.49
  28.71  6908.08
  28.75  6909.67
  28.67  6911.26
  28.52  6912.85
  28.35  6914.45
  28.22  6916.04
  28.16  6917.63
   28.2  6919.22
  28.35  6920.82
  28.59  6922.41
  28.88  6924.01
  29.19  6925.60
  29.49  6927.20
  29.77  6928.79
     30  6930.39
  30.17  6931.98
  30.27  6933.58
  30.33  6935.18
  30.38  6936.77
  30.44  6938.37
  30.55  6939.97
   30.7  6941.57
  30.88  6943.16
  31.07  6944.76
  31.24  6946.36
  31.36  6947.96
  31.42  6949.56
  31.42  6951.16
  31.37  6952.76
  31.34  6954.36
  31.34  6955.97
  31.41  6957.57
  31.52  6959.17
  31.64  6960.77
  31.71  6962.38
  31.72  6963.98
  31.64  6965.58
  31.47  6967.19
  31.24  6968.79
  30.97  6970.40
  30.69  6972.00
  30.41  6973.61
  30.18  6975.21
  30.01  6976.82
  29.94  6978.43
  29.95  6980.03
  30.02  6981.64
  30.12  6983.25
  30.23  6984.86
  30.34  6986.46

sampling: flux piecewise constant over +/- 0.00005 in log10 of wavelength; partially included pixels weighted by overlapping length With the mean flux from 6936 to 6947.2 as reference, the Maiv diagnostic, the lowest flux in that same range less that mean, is -0.37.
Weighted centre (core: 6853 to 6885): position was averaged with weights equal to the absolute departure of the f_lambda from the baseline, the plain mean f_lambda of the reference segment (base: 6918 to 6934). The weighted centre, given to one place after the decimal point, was 6869.1 angstrom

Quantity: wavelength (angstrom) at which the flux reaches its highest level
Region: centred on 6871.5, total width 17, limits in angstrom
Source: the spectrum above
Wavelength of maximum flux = 6868.43 angstrom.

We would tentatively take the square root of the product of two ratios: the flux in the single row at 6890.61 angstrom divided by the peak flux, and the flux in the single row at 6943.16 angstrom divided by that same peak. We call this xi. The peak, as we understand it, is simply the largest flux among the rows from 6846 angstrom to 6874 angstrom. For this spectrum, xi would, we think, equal 1.04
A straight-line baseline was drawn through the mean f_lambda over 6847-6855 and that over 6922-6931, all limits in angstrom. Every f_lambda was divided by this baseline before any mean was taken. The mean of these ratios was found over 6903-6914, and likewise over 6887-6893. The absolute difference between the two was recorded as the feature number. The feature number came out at 0.021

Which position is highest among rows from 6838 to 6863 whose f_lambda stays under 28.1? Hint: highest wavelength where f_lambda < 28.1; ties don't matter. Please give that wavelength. 6862.11 angstrom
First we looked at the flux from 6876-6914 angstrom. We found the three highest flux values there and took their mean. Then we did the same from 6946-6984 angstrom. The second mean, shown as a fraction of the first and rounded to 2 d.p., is 1.10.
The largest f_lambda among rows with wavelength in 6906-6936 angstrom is 30.33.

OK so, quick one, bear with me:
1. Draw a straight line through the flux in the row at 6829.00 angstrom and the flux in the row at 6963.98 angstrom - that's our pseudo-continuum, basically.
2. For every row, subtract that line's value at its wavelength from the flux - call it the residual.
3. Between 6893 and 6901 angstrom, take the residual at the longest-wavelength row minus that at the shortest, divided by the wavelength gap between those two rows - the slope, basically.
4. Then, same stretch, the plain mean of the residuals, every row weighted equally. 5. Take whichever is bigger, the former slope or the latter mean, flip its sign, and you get 0.029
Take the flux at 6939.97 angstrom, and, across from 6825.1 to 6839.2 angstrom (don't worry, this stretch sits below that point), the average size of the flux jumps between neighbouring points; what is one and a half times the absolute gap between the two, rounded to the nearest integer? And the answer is 46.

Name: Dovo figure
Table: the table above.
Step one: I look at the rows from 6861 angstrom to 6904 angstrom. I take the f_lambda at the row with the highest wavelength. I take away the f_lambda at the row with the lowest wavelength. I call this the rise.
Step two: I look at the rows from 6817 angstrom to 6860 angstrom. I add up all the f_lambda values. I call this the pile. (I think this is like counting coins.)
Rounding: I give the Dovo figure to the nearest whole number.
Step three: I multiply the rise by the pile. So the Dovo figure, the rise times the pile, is 499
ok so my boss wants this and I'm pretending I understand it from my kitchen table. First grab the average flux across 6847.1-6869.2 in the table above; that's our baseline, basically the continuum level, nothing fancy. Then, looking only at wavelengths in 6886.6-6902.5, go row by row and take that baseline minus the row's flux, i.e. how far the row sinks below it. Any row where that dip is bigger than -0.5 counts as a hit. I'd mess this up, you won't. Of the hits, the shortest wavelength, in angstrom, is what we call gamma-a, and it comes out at 6887.43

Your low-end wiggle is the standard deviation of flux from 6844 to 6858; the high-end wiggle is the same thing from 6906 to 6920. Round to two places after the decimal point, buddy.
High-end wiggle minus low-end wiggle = -0.04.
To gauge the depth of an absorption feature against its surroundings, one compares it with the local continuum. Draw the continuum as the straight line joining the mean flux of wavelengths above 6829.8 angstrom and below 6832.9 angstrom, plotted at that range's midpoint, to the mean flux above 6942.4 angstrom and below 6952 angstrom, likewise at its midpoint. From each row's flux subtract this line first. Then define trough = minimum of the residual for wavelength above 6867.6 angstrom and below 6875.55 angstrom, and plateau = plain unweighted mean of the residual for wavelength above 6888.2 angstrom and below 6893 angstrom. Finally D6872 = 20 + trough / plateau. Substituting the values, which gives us 20.8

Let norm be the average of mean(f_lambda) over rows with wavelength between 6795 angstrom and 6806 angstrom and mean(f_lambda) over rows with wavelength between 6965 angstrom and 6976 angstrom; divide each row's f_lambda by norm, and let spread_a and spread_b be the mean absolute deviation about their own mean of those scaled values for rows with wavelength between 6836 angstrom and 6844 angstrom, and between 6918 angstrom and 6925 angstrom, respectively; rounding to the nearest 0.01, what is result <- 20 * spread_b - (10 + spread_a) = -9.85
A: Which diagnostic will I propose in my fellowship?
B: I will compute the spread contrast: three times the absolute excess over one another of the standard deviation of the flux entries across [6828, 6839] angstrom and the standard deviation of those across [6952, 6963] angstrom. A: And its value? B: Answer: 0.00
